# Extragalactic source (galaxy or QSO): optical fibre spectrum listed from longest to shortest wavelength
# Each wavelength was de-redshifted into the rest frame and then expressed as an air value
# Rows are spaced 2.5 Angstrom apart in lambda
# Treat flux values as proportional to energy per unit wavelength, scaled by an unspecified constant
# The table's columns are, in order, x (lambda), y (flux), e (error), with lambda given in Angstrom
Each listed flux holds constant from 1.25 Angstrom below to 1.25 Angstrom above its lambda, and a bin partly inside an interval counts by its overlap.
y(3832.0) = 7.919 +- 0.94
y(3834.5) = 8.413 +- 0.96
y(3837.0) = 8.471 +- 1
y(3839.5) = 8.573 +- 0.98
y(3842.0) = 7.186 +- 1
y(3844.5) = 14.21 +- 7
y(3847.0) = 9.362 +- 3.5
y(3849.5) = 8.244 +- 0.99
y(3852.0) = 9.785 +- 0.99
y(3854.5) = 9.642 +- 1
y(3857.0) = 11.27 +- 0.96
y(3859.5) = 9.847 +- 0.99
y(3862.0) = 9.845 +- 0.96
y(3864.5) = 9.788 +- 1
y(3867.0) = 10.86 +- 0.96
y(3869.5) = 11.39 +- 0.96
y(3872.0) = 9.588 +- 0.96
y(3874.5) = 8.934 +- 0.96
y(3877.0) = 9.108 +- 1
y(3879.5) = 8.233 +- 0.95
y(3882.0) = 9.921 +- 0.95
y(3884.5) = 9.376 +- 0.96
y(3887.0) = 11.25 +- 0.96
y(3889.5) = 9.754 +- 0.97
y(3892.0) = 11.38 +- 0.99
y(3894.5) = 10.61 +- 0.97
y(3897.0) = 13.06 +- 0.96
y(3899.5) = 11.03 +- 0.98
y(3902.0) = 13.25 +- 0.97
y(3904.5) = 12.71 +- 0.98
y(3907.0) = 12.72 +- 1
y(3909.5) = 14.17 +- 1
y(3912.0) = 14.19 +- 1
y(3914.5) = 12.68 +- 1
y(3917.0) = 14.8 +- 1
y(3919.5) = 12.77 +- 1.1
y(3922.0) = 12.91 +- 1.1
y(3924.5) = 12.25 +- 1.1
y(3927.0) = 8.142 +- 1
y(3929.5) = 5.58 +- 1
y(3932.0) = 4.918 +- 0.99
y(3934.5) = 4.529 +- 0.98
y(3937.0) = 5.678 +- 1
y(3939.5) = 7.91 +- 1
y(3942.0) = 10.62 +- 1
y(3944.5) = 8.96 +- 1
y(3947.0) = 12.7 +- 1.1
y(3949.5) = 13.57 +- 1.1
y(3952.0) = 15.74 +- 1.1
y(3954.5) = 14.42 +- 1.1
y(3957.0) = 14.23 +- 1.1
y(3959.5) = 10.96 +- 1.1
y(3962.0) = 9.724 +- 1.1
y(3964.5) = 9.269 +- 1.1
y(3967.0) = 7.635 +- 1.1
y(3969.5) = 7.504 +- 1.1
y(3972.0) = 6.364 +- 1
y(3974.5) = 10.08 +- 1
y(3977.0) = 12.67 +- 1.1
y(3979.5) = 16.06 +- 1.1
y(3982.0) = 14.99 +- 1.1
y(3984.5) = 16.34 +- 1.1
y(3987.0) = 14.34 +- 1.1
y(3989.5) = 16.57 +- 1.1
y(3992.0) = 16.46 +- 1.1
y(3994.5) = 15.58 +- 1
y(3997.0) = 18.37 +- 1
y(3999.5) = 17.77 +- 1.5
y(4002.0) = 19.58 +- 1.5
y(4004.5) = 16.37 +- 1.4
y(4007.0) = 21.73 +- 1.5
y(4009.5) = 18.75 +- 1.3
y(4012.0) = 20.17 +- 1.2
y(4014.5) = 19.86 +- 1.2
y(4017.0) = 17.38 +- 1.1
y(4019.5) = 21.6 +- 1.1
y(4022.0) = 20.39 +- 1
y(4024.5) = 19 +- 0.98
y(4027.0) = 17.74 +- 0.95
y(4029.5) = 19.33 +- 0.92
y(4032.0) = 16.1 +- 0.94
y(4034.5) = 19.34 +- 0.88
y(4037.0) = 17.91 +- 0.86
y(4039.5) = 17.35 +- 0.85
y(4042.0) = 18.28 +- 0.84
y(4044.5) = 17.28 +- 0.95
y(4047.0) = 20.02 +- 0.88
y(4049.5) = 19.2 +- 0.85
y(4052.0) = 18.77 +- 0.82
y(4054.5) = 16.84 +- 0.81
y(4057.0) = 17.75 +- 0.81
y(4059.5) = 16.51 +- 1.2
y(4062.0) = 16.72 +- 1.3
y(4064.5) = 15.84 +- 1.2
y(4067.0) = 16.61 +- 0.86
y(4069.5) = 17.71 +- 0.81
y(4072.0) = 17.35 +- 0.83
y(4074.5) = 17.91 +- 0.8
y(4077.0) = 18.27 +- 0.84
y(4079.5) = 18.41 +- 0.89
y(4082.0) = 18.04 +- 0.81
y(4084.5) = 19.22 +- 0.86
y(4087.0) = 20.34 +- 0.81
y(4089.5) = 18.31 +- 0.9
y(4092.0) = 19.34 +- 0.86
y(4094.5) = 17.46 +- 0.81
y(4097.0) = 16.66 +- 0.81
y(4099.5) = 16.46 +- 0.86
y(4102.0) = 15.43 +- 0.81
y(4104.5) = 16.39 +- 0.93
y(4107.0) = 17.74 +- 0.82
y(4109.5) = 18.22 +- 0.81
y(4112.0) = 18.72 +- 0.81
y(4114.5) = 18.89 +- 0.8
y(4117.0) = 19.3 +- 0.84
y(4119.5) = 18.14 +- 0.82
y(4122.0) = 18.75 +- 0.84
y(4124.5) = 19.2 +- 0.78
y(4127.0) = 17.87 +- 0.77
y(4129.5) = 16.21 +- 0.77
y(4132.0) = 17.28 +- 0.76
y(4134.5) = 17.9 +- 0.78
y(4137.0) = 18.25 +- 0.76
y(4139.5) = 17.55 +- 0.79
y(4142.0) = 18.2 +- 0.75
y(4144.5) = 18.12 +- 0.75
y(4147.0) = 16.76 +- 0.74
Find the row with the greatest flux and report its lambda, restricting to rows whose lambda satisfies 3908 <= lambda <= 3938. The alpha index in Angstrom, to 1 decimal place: 3917.0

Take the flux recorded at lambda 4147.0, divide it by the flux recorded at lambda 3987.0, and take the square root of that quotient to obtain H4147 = 1.08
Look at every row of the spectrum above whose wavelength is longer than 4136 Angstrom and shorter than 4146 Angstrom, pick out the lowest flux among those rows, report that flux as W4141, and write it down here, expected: 17.55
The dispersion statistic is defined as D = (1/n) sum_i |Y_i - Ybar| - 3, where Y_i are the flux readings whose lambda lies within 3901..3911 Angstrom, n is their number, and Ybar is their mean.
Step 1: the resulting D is -2.5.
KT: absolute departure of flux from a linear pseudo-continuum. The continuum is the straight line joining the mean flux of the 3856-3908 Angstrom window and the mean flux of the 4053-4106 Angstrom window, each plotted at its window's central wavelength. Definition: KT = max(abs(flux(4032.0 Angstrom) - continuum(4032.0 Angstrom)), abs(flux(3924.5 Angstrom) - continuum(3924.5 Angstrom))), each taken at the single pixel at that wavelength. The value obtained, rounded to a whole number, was 0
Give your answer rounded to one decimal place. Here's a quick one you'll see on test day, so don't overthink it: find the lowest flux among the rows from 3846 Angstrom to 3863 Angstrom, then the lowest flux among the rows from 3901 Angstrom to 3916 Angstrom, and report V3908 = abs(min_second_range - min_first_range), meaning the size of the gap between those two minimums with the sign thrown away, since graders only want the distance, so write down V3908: 4.4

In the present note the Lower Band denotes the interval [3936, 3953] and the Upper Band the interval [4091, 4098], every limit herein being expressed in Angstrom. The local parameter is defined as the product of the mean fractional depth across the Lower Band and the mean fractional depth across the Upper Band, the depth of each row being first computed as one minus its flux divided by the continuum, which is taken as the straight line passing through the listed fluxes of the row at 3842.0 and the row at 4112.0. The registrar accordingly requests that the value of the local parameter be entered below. 0.001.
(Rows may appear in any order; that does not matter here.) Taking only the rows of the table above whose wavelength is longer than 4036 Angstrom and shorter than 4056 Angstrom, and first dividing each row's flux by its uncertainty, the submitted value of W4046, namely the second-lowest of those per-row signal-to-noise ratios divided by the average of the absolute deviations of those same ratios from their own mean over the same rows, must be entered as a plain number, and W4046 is 17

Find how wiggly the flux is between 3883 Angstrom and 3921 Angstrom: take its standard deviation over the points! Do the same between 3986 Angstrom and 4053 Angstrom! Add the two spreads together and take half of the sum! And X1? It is 1.7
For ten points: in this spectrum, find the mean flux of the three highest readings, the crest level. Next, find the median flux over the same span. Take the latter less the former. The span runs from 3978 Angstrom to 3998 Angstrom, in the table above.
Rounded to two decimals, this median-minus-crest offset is -0.93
